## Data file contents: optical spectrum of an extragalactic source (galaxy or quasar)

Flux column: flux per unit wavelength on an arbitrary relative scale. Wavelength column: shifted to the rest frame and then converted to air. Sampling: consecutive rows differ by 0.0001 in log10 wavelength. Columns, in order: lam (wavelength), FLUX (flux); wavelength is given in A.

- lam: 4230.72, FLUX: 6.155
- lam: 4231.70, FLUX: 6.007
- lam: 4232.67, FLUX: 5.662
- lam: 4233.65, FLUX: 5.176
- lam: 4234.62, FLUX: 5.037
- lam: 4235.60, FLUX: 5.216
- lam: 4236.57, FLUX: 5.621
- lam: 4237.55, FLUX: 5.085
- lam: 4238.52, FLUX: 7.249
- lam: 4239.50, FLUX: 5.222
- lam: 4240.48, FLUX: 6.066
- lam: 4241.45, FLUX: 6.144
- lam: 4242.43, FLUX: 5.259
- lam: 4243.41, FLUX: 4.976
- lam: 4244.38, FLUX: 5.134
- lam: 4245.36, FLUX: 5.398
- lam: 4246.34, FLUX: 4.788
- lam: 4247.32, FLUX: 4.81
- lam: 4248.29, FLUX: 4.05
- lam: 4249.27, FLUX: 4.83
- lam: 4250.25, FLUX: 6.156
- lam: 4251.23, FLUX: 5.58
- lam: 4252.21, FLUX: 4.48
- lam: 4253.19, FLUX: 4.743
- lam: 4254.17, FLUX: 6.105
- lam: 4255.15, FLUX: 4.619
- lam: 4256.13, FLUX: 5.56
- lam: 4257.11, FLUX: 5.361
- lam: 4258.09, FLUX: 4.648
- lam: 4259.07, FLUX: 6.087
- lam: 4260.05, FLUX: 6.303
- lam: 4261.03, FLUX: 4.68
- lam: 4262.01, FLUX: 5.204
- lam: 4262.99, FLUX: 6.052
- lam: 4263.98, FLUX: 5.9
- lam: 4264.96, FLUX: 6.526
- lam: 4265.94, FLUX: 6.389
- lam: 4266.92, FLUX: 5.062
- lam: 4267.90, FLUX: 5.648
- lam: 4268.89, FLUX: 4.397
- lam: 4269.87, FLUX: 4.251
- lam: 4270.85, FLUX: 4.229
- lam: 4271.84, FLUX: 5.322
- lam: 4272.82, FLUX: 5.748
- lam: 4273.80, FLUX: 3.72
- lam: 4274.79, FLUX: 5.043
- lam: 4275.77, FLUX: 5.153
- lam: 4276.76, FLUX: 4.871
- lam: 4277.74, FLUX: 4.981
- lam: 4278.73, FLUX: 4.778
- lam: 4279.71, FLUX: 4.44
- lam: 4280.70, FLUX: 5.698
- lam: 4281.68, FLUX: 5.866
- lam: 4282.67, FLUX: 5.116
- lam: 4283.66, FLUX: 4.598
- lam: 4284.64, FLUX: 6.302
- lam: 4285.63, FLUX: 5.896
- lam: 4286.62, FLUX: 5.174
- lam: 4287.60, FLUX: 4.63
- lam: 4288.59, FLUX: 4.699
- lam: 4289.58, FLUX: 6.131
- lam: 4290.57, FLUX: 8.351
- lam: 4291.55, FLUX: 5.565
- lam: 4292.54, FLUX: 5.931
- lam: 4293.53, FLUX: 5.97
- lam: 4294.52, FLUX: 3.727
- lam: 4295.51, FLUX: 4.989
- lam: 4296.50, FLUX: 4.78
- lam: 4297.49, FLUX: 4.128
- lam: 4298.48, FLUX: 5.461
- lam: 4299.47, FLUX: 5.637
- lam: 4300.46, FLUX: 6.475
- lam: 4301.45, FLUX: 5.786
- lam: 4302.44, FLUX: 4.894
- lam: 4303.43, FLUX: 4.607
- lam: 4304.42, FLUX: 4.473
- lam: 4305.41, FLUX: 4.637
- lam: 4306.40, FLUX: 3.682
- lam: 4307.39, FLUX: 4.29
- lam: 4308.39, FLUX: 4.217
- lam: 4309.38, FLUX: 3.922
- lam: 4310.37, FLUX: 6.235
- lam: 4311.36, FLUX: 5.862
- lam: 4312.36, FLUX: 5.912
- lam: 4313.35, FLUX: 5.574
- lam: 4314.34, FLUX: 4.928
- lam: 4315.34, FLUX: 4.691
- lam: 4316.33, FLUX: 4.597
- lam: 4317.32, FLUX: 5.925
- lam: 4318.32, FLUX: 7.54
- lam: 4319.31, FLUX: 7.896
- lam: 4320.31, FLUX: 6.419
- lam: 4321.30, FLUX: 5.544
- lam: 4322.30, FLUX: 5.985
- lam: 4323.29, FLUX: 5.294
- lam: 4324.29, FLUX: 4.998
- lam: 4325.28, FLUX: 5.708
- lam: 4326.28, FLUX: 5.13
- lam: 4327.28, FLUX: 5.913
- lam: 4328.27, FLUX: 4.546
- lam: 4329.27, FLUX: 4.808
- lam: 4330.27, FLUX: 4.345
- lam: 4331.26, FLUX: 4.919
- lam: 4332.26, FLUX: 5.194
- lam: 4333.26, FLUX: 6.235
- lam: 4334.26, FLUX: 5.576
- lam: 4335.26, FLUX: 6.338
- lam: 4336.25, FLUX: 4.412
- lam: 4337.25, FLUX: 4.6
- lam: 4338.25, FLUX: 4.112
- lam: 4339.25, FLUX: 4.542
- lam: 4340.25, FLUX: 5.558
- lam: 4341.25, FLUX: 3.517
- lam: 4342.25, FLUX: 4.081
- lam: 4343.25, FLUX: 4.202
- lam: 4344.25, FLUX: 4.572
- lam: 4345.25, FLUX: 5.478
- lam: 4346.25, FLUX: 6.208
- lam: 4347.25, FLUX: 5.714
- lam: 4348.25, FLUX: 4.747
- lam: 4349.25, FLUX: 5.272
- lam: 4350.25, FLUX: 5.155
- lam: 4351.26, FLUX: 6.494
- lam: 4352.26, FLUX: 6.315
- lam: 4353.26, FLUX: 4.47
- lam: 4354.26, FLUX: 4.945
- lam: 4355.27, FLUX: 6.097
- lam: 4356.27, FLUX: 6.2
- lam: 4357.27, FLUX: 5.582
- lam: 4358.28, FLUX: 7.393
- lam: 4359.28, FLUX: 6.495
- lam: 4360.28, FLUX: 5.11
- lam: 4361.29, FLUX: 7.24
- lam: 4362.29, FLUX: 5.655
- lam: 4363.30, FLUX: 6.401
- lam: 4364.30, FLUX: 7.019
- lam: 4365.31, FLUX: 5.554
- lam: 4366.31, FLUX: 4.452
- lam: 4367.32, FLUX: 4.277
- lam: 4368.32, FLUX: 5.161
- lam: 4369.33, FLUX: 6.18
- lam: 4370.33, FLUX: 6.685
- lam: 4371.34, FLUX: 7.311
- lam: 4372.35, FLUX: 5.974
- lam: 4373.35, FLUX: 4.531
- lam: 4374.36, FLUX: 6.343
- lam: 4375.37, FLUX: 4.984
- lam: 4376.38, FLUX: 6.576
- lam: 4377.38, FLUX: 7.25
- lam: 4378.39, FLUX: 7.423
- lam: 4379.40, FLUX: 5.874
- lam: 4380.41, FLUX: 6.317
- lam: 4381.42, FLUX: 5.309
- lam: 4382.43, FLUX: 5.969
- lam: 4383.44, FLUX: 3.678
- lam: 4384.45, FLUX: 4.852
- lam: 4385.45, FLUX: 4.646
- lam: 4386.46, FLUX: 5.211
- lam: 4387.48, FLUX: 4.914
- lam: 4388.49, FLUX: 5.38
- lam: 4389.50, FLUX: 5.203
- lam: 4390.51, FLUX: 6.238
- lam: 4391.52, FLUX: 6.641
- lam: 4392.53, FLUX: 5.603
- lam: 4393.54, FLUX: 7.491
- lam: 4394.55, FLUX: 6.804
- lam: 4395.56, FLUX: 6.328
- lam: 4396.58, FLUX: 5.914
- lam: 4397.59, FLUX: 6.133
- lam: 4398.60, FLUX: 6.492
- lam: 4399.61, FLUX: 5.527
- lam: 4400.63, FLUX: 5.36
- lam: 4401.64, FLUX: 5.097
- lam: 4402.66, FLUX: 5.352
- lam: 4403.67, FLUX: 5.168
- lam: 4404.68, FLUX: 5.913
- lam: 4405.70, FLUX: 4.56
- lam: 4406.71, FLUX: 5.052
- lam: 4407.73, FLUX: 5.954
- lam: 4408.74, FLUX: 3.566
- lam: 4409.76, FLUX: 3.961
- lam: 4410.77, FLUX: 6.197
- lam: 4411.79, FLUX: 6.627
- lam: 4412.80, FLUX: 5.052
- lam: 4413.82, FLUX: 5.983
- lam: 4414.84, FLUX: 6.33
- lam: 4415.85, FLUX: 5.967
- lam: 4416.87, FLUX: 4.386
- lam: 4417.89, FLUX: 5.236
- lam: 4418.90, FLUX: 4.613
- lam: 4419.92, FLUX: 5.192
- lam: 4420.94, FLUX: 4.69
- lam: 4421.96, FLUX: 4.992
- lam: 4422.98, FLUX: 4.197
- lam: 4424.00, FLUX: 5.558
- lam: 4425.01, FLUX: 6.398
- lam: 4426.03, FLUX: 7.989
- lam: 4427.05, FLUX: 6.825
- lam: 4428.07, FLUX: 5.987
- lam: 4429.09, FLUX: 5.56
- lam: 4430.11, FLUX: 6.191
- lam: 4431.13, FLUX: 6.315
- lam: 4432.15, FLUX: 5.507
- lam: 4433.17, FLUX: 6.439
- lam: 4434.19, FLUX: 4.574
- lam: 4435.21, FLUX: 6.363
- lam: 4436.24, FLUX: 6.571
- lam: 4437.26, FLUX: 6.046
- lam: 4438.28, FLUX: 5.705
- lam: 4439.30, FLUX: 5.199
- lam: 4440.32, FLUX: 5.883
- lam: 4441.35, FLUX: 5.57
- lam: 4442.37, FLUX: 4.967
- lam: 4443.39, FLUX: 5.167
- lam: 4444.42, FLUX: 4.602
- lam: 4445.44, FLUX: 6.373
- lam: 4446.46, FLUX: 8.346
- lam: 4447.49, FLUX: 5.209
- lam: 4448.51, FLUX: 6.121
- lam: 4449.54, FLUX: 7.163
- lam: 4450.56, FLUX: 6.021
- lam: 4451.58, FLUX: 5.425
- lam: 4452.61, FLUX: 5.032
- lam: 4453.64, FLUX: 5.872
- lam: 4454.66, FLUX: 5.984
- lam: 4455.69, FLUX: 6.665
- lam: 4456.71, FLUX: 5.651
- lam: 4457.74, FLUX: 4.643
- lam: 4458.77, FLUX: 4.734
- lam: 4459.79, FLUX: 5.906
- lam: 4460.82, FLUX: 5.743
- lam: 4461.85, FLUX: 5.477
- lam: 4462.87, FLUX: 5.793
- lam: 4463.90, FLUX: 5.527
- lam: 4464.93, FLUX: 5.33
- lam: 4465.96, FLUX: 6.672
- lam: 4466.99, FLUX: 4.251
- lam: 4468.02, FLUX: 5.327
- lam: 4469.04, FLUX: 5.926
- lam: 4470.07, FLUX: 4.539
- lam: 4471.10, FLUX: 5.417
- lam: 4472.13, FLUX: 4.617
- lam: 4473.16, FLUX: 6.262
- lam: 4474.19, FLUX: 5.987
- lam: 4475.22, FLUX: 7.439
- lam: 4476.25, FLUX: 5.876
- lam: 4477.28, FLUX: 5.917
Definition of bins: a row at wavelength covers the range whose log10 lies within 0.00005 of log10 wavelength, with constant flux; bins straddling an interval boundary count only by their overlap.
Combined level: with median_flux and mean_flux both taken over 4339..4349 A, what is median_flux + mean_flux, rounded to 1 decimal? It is 9.5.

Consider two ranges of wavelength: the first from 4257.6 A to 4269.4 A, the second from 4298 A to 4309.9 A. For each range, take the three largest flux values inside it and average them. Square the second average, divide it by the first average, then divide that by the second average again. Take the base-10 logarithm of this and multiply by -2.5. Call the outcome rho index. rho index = 0.077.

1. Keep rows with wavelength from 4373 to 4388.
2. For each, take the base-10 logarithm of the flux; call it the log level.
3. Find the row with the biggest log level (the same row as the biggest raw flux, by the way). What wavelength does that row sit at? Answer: 4378.39 A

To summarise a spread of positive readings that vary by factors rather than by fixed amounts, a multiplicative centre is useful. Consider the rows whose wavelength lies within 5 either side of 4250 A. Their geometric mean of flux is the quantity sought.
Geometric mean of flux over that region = 5.05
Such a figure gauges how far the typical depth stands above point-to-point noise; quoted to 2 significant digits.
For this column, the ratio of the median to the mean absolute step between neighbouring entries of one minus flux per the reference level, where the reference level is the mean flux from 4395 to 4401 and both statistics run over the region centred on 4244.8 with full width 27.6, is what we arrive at 1.1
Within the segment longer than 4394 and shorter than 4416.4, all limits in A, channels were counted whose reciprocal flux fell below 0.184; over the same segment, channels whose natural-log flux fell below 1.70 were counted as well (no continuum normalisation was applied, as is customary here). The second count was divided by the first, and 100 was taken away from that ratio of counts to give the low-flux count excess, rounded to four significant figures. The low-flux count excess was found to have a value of -99.31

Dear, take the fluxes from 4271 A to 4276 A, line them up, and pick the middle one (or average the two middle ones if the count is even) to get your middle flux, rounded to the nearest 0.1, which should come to 5.2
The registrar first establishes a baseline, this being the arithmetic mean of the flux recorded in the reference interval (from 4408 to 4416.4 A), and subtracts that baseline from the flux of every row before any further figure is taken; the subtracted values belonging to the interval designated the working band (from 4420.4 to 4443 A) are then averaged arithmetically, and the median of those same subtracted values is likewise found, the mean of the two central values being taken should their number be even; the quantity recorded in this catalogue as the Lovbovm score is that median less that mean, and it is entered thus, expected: 0.00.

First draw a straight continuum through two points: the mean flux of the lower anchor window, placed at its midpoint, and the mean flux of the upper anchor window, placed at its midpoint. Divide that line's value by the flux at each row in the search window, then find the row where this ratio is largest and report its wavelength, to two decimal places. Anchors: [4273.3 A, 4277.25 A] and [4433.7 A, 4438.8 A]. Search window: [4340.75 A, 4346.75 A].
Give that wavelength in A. 4341.25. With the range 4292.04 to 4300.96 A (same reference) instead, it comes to 4294.52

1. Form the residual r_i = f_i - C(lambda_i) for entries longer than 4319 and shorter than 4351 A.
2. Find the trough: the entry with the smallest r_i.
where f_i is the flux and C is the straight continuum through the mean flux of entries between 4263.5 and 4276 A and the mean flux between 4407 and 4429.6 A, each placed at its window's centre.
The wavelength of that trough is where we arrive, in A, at 4341.25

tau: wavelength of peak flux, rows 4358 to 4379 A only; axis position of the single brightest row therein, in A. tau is 4378.39 A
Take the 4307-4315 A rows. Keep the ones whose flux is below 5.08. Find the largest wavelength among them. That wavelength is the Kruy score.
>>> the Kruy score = 4314.34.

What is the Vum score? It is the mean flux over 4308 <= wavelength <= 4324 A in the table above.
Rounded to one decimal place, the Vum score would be 5.7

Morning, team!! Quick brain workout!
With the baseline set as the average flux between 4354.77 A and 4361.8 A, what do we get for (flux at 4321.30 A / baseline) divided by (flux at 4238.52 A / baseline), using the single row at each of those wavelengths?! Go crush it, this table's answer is 0.76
